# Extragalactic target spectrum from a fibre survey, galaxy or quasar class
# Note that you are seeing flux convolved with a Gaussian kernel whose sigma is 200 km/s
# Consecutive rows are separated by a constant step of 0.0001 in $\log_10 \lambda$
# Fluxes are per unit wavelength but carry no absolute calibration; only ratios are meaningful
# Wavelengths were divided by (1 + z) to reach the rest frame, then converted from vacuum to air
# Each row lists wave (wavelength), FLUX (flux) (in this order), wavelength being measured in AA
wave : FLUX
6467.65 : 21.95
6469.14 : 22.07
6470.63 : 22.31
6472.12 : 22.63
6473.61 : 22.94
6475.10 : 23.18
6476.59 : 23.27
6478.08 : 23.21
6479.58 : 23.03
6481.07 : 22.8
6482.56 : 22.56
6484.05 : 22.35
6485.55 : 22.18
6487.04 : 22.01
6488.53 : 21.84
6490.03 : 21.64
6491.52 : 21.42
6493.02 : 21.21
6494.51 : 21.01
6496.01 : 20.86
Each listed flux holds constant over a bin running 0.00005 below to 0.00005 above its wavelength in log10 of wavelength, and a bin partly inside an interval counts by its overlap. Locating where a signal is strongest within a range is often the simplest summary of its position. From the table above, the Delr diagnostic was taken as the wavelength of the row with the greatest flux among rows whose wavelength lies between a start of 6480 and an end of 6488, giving 6481.07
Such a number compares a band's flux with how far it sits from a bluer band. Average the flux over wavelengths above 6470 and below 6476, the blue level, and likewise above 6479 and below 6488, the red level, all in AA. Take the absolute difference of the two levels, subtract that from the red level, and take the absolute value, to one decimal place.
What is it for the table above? 22.2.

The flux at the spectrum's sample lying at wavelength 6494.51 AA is 21.01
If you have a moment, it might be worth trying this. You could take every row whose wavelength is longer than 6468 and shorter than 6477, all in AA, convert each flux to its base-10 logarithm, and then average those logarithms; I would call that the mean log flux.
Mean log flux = 1.36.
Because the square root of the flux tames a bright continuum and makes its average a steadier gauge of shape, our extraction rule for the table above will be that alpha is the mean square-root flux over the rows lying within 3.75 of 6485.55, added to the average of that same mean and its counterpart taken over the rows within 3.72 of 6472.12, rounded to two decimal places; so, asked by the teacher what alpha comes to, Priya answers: 9.44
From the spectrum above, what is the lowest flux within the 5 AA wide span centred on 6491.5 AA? 21.21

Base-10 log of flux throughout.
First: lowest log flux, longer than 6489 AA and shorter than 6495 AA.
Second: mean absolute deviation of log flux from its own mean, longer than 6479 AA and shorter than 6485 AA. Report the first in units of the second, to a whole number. 300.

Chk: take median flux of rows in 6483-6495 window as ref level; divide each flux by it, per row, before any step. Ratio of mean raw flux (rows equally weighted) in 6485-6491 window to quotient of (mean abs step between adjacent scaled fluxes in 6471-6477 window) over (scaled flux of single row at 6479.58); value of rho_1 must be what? 2366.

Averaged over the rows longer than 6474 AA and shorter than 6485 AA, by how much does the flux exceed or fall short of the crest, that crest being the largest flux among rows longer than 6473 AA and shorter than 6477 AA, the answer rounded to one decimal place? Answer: -0.4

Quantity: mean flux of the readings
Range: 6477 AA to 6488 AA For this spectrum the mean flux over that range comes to 22.6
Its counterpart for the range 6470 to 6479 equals 22.9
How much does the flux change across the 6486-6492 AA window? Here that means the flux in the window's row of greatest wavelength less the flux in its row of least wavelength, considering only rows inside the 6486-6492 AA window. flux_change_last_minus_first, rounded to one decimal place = -0.6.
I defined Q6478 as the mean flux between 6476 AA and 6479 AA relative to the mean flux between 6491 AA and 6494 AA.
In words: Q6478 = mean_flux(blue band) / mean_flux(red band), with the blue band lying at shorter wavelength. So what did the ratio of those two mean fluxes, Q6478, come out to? 1.09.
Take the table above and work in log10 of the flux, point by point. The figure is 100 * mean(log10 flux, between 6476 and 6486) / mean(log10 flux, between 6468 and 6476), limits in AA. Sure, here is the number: 100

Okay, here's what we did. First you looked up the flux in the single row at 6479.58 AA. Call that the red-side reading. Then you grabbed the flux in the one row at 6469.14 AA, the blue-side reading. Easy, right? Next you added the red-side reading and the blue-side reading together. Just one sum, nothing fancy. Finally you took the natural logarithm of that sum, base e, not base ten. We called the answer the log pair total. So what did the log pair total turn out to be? 3.81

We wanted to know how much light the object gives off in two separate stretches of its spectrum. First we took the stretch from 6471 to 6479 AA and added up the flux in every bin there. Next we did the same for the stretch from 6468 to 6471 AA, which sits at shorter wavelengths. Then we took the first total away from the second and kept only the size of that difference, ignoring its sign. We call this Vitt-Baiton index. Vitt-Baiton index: 71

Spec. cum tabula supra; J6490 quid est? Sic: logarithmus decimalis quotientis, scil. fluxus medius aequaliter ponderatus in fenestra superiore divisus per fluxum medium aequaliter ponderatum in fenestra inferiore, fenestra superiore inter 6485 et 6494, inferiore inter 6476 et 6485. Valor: -0.022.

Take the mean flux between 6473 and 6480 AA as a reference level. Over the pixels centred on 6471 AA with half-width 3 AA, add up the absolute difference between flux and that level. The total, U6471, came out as 3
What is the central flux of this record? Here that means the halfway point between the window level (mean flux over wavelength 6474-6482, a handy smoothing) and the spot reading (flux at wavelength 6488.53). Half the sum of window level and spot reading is 22.5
